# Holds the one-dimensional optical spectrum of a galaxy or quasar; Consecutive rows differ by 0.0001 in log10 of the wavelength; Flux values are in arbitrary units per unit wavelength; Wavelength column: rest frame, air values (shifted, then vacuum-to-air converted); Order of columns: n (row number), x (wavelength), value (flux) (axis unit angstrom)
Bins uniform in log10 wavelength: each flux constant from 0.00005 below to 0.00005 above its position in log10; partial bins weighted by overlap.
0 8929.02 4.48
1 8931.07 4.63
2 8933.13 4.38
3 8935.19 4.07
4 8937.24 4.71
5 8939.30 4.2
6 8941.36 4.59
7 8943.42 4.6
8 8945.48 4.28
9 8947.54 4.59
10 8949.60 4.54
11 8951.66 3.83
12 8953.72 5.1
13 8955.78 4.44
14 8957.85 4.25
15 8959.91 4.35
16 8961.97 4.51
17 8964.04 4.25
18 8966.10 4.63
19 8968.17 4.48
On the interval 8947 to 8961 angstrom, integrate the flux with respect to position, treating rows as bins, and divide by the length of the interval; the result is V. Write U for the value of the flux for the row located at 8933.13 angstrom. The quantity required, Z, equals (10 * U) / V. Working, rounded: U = 4.38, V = 4.44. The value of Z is 9.87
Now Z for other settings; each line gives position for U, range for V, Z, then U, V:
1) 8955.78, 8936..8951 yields 9.91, 4.44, 4.48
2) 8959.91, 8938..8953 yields 9.90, 4.35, 4.40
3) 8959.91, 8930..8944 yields 9.77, 4.35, 4.45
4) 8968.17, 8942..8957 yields 10.00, 4.48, 4.48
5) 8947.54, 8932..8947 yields 10.41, 4.59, 4.41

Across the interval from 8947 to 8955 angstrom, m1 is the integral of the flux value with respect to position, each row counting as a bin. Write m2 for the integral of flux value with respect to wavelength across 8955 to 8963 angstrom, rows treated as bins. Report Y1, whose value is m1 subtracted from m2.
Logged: -1.0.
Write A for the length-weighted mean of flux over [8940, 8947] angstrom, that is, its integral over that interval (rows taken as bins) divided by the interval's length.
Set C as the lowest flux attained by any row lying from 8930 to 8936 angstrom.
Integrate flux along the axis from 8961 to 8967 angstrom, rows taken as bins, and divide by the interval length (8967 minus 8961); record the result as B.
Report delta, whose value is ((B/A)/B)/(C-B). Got -0.6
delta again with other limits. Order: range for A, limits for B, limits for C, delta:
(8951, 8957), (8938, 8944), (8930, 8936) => -0.6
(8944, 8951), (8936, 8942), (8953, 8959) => -1.0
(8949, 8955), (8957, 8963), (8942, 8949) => -2.3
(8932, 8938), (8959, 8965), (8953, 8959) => -1.9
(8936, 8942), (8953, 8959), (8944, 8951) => -0.8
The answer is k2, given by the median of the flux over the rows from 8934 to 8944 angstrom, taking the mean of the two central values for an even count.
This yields 4.59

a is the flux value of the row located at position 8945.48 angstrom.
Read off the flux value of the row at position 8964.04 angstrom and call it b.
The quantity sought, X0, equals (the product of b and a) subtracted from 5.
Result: -13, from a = 4.28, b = 4.25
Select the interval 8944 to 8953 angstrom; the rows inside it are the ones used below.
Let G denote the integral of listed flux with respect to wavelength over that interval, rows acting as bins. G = 39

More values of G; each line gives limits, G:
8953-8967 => 63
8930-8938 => 36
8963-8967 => 18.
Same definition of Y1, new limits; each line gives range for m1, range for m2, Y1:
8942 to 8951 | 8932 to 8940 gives -5.5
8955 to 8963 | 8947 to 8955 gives 1.0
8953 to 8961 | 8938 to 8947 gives 3.8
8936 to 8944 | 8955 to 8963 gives -1.0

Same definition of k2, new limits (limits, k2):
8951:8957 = 4.44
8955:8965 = 4.35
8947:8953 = 4.54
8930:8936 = 4.38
